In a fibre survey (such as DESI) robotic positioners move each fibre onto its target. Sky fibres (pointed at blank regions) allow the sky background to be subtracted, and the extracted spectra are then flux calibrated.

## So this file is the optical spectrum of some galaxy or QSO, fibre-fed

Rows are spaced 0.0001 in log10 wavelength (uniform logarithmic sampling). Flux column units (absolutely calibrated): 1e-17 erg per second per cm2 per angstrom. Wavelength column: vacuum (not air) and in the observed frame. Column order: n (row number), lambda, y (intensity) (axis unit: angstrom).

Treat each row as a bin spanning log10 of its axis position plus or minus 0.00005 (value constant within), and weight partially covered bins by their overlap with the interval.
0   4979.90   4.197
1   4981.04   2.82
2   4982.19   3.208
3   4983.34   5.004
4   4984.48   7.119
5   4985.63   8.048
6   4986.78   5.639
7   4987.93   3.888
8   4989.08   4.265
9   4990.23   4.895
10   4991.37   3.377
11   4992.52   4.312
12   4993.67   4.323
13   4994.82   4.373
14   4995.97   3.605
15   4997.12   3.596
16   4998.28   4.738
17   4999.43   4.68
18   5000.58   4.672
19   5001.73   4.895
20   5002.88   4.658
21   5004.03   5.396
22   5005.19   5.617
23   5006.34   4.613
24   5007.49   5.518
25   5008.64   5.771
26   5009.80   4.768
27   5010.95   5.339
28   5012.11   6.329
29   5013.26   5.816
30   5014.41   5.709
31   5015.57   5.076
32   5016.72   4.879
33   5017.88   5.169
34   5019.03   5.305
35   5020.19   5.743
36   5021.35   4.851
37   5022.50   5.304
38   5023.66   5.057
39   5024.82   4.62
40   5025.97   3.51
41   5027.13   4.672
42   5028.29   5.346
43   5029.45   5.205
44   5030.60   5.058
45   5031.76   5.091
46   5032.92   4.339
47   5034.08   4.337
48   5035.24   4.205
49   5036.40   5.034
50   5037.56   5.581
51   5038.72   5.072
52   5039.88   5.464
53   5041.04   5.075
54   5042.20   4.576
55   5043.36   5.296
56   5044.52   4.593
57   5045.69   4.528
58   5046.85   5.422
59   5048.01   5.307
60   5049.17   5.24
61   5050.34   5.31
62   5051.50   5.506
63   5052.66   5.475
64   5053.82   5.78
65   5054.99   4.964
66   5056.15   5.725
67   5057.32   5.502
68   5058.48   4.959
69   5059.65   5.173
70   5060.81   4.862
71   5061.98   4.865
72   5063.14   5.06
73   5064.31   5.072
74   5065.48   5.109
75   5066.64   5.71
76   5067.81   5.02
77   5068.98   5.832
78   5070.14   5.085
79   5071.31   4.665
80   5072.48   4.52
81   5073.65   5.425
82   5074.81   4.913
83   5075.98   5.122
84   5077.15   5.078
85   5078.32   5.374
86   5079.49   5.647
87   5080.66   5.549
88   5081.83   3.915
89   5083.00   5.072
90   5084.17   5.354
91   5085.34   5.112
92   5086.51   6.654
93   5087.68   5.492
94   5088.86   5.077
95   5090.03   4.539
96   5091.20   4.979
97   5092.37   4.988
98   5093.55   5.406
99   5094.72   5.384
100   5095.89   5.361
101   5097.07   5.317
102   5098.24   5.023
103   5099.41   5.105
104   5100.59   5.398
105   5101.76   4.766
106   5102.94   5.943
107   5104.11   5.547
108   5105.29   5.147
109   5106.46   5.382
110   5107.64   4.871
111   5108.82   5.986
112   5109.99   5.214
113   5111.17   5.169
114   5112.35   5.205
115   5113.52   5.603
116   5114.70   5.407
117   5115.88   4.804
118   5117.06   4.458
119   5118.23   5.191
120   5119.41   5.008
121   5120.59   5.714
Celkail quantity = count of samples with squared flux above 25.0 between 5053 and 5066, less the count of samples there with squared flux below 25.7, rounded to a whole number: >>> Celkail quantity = 2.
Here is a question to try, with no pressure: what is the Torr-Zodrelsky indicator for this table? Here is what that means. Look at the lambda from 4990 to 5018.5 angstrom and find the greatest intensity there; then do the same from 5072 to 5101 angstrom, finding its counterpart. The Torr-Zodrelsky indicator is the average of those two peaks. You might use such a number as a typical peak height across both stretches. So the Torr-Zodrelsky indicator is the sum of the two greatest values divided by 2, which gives 6.5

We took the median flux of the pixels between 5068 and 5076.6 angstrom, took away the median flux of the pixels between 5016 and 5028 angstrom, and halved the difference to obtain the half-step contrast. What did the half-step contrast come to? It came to 0.06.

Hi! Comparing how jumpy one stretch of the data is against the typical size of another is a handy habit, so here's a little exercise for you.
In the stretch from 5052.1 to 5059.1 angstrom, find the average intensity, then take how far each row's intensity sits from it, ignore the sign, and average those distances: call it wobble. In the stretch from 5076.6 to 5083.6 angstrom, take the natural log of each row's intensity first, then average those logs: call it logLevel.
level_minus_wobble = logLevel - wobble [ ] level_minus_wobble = 1.33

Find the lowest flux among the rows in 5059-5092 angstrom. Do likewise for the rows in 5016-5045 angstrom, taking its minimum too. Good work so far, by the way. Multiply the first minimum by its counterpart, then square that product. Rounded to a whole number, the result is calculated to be 189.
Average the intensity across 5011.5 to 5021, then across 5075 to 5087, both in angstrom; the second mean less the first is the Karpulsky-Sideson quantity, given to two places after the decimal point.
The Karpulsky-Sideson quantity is -0.22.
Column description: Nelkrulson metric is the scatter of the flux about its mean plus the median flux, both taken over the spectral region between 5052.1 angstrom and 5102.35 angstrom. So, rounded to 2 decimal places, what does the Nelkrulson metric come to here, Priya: 5.54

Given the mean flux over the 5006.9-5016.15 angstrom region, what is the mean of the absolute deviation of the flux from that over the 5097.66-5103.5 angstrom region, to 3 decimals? 0.455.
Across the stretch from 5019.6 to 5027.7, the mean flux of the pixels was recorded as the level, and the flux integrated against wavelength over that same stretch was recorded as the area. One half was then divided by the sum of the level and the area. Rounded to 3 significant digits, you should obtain 0.0114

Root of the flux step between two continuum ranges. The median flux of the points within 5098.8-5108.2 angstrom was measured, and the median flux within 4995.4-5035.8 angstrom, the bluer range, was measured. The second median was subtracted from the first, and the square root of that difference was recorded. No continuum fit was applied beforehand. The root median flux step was 0.46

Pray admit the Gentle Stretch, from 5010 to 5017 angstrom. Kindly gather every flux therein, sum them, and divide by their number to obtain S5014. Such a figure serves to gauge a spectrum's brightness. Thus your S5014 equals 5.52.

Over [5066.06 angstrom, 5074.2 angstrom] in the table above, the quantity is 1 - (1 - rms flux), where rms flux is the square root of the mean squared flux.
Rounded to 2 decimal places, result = 5.20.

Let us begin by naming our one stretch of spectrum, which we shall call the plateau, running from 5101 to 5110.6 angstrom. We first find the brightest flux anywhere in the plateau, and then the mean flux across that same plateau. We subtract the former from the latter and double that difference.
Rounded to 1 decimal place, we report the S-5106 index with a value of -1.3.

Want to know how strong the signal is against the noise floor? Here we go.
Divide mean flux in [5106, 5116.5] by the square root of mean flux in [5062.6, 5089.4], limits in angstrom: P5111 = 2.32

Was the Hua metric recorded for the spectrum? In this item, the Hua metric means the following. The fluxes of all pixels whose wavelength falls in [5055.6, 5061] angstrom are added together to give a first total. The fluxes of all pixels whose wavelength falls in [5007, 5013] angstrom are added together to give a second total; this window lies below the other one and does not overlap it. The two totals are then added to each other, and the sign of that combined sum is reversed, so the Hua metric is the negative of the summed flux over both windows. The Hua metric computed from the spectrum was -53.9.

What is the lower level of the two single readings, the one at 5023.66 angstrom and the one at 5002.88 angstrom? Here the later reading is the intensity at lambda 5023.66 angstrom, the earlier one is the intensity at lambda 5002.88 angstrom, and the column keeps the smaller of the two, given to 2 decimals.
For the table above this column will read 4.66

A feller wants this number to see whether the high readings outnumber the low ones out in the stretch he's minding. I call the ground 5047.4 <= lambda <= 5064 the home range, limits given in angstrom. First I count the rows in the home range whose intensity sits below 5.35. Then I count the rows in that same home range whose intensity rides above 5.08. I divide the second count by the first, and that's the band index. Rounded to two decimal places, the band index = 1.00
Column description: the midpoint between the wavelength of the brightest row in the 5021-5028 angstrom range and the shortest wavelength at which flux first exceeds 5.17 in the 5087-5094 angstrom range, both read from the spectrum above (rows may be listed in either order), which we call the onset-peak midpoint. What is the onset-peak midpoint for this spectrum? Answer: 5055.1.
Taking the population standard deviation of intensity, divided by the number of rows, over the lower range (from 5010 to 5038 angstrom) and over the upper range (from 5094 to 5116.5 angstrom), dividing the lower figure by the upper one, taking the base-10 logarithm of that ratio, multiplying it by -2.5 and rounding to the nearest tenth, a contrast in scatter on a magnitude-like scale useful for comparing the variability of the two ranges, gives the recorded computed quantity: -0.7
